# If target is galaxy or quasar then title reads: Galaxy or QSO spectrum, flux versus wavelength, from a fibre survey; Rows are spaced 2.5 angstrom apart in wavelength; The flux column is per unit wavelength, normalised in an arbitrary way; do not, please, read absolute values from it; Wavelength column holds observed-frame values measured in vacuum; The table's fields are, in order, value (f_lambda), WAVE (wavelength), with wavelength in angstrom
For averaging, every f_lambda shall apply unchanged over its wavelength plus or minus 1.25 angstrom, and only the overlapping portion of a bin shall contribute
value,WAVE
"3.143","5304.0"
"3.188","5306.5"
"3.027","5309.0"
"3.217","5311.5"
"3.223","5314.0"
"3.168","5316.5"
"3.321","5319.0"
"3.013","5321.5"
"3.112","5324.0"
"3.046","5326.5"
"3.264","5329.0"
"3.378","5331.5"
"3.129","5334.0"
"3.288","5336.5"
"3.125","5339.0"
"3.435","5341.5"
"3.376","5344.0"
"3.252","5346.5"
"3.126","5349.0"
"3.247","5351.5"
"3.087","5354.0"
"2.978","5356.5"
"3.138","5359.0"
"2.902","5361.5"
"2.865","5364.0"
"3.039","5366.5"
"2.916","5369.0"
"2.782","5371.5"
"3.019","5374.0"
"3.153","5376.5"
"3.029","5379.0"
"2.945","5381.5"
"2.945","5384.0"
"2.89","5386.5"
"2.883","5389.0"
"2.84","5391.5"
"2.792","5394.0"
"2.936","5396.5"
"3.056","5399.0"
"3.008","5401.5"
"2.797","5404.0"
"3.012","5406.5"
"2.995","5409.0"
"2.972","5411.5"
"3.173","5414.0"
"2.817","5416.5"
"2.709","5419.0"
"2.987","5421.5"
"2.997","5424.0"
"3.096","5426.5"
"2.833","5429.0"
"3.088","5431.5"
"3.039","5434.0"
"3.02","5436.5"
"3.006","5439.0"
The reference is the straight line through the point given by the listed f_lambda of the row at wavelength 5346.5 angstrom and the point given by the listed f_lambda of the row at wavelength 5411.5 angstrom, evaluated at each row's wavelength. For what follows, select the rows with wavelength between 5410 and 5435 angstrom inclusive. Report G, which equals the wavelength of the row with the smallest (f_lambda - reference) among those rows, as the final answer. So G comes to 5419.0 angstrom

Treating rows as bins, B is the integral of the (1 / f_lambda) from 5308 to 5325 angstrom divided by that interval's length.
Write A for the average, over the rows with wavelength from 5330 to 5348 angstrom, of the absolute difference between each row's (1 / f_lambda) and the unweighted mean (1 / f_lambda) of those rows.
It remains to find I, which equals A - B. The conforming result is -0.308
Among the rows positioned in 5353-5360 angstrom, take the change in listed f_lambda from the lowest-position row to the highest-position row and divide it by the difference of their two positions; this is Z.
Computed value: 0.010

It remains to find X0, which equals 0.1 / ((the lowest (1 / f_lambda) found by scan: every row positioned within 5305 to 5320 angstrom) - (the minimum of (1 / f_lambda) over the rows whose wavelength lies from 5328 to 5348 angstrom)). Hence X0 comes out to 10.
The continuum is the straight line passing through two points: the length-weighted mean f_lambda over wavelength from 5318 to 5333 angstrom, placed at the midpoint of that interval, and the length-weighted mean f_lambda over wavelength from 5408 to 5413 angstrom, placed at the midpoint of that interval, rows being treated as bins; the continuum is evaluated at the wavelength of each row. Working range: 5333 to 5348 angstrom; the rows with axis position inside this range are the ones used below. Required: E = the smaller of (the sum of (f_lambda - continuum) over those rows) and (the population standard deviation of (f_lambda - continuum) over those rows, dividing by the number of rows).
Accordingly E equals 0.12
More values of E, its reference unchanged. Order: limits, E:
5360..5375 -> -1.02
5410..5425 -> -0.20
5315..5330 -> -0.23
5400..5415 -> -0.03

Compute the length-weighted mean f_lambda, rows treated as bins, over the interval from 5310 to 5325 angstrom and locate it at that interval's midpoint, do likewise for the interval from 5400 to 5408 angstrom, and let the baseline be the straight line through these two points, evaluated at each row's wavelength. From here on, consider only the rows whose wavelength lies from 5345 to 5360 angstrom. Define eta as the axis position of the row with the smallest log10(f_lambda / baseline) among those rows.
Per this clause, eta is 5356.5 angstrom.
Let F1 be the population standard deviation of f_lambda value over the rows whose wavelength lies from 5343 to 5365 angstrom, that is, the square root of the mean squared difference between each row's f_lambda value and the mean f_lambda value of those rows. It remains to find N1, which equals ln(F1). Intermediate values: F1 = 0.16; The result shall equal -1.8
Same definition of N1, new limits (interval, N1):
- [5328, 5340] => -2.3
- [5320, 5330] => -2.3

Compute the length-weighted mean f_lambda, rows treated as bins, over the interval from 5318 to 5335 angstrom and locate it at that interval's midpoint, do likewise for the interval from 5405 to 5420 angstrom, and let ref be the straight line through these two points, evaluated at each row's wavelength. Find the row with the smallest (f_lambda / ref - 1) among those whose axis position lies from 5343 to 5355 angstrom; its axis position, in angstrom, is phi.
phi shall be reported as 5354.0 angstrom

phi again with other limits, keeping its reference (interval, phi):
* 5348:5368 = 5364.0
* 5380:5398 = 5394.0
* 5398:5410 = 5404.0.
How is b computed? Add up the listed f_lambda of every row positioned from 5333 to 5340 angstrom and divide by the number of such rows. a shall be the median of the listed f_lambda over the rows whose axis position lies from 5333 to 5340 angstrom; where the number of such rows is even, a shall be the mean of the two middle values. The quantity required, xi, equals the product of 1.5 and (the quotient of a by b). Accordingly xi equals 1.48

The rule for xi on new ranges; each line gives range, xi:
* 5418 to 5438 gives 1.52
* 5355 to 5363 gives 1.49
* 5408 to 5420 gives 1.52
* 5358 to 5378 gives 1.50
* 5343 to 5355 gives 1.51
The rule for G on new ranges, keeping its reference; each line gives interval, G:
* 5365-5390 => 5371.5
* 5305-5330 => 5309.0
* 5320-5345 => 5321.5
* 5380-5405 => 5394.0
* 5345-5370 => 5364.0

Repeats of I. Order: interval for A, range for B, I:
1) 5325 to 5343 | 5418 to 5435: -0.326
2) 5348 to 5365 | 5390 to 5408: -0.330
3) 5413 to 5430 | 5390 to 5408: -0.327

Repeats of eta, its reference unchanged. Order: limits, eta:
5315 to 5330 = 5321.5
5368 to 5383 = 5371.5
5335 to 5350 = 5339.0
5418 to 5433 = 5419.0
